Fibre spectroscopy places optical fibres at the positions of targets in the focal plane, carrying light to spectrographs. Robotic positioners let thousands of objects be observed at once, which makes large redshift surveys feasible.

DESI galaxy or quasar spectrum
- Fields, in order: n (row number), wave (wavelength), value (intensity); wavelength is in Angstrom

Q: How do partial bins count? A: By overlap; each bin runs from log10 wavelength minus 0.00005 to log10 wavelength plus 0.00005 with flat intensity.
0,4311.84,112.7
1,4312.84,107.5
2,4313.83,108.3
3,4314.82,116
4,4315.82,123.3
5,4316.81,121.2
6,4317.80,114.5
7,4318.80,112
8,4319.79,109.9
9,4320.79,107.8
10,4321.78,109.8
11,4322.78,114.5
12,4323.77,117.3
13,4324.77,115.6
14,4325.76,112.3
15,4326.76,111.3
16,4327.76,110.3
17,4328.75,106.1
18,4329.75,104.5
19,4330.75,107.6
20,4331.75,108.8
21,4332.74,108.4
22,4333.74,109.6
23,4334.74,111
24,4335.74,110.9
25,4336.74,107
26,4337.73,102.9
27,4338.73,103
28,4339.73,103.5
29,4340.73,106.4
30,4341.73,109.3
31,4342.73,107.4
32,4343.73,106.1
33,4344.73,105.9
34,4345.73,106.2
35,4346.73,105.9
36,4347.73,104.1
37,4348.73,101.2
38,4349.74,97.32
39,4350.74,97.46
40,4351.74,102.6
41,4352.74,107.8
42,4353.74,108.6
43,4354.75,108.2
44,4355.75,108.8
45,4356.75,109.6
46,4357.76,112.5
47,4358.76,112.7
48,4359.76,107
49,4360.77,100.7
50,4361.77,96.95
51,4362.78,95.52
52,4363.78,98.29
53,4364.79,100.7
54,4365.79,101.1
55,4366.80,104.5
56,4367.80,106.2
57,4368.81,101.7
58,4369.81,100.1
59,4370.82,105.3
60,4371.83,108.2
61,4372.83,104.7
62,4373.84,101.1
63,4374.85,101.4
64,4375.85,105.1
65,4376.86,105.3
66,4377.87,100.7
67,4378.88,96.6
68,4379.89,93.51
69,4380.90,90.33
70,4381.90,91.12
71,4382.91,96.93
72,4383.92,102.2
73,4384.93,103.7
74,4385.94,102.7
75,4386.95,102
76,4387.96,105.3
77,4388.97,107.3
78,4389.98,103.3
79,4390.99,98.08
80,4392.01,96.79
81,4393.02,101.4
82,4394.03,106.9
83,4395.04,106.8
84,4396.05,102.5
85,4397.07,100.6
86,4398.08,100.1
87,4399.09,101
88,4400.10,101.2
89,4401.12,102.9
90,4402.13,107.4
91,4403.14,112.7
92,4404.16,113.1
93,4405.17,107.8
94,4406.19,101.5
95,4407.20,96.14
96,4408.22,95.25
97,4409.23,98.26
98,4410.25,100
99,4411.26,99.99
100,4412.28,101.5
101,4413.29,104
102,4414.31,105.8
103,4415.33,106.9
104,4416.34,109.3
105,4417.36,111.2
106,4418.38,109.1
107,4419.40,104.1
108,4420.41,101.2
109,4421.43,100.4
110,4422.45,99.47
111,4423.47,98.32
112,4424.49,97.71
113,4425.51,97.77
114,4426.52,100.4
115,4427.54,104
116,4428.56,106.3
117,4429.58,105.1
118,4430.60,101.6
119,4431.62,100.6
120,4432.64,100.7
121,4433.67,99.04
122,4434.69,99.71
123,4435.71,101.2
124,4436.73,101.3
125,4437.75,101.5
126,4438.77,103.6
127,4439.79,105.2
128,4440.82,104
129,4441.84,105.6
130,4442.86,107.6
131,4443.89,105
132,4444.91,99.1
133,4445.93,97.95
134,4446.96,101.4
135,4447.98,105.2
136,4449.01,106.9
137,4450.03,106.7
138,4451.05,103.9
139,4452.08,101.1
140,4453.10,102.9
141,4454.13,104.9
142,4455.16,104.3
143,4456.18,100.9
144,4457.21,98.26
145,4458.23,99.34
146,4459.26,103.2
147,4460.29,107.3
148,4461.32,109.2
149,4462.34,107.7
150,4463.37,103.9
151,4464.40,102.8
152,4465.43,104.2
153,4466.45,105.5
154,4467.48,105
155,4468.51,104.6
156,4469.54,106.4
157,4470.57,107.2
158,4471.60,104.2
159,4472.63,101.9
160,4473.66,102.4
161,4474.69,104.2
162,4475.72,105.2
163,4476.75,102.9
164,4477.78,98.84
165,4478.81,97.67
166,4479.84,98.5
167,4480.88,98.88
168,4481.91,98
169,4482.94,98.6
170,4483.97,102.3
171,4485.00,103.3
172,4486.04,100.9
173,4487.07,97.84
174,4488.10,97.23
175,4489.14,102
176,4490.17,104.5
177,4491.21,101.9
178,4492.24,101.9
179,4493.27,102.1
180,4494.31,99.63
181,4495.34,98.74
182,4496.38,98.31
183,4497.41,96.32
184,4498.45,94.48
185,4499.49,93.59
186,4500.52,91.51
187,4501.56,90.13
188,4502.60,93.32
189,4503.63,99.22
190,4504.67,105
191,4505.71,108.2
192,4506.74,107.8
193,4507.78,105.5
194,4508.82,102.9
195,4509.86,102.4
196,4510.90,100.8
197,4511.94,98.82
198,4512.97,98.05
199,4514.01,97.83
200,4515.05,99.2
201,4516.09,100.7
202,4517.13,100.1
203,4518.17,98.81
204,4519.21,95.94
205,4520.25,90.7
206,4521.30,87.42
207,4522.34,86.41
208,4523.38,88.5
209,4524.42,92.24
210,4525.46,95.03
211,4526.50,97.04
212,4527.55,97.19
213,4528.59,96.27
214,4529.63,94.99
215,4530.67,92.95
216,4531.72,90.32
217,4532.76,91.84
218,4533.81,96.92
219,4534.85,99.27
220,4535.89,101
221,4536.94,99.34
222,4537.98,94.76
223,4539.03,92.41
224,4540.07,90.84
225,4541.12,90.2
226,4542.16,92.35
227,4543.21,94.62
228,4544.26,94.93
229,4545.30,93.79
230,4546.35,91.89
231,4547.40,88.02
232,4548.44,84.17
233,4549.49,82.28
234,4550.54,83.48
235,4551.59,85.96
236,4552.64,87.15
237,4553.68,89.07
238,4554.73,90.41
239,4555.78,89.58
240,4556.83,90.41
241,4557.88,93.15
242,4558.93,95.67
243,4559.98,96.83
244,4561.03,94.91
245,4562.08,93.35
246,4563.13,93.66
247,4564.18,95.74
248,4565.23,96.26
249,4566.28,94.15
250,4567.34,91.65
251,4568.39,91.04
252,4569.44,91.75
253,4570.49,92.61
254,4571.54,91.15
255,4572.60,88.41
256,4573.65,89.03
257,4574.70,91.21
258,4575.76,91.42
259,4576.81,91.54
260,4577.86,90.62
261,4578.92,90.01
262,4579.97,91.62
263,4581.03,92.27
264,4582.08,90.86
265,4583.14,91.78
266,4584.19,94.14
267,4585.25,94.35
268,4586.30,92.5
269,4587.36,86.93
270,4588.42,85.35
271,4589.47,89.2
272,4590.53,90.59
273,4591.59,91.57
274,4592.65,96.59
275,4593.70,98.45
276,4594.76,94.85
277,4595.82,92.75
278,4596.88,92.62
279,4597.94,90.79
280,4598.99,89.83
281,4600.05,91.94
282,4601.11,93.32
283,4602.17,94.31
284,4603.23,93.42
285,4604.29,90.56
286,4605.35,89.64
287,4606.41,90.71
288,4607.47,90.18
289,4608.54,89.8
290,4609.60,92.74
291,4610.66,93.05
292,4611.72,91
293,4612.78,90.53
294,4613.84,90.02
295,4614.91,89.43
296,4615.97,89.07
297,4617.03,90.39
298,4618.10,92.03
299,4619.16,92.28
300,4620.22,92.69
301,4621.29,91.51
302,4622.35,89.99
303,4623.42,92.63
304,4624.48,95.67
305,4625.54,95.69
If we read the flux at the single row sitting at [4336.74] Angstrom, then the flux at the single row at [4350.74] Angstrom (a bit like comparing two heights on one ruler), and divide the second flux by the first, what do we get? 0.91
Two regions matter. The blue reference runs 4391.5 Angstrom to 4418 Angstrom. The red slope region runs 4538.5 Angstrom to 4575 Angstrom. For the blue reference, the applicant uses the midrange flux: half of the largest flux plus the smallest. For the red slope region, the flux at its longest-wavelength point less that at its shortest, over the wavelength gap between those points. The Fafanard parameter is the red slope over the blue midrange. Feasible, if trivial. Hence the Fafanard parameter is 0.000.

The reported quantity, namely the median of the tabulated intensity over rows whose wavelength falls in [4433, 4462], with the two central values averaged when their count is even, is 103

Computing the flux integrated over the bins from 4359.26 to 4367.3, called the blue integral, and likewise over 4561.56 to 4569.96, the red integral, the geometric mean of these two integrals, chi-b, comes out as 797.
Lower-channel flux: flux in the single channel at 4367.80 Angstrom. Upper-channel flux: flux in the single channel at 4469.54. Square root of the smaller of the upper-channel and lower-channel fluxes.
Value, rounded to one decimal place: 10.3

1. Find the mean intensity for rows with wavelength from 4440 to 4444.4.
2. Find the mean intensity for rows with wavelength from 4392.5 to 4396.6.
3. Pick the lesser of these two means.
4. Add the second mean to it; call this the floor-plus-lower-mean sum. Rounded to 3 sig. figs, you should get 209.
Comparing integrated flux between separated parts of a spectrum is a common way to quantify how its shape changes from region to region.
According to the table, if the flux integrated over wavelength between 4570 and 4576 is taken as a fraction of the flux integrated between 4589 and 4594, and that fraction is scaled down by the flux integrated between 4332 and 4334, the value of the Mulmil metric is 0.0053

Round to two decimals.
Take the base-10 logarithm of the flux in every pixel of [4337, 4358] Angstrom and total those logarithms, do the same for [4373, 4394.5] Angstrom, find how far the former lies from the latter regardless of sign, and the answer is 0.44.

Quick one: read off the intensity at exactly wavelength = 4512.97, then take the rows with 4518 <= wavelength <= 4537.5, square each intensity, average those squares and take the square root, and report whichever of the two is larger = 98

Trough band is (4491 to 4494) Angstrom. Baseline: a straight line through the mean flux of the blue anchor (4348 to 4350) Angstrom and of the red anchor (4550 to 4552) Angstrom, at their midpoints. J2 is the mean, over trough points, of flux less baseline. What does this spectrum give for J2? 13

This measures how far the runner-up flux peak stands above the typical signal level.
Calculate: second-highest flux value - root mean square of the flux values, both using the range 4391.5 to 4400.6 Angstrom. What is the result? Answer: 4.8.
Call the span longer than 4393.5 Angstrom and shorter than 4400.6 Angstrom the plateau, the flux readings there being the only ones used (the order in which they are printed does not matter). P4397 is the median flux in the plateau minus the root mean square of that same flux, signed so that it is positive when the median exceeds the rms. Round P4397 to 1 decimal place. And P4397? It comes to -1.6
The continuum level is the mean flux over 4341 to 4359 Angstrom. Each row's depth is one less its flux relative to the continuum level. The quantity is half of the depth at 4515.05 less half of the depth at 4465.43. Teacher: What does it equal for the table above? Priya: 0.024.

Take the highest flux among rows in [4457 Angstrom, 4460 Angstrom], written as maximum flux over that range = 103.2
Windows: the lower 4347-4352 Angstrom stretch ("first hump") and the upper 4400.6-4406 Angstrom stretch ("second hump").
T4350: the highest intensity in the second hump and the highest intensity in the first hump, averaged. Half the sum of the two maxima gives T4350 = 109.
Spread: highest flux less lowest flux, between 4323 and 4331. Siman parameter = 13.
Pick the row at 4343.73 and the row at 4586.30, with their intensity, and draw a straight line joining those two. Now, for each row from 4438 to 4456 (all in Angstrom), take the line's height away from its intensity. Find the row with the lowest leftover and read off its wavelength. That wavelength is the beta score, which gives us 4445.93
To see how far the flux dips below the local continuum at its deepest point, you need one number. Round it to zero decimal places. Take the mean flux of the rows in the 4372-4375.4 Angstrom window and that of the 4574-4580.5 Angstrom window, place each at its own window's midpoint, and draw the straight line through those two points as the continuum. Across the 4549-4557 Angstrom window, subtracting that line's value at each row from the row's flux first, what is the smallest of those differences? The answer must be -10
